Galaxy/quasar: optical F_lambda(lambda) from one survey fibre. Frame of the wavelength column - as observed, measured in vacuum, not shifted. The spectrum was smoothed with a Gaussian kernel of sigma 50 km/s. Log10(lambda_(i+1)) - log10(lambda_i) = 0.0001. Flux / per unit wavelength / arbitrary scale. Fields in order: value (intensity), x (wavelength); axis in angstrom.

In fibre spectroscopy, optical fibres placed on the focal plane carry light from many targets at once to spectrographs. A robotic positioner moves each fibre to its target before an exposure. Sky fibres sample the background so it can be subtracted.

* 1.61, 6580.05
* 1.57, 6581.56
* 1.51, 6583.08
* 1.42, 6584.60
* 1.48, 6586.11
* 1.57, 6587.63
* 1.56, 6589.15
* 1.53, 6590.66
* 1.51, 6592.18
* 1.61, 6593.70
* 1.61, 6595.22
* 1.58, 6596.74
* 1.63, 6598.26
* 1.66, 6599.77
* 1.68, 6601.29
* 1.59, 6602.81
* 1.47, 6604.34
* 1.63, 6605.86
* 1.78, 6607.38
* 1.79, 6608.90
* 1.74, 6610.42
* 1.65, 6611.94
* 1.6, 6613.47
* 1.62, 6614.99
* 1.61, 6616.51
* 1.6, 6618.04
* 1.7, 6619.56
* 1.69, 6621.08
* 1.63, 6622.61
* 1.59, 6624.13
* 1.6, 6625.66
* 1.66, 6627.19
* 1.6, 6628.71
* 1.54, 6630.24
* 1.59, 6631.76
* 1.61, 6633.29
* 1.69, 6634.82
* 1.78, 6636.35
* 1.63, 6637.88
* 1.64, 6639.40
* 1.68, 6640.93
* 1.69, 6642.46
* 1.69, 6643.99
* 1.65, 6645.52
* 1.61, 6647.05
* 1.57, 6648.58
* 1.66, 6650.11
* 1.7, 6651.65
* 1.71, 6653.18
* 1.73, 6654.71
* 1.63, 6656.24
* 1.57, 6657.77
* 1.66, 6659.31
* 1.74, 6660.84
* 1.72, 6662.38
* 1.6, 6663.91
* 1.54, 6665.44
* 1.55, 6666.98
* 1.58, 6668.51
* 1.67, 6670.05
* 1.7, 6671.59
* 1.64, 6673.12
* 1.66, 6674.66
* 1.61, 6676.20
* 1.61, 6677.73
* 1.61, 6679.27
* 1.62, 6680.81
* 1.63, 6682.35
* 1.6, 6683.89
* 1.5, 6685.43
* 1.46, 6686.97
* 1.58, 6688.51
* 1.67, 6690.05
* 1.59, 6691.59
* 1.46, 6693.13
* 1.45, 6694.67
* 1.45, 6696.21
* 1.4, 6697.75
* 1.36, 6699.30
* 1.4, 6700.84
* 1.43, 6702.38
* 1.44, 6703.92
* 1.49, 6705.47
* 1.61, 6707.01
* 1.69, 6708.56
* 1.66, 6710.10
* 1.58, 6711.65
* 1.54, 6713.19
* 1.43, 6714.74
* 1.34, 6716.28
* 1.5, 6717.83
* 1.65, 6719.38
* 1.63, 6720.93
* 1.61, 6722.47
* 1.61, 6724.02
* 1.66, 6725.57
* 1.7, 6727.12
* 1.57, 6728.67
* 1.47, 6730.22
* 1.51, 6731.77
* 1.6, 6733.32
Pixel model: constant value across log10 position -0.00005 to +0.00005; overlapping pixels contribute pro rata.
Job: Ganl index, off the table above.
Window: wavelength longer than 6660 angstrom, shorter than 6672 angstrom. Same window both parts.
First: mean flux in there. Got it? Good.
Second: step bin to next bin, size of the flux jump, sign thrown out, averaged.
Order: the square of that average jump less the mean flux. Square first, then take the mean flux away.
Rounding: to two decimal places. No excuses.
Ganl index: -1.63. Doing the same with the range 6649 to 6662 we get -1.67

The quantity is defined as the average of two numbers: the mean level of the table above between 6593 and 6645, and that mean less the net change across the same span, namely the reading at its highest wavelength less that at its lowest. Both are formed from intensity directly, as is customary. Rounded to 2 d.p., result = 1.60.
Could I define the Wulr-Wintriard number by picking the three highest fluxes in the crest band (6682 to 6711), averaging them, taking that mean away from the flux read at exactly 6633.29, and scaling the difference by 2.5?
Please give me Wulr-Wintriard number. -0.16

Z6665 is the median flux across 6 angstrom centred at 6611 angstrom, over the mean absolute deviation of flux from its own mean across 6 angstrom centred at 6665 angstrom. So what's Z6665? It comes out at 29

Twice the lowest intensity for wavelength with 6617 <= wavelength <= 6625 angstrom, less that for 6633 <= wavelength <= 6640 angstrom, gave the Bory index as 1.57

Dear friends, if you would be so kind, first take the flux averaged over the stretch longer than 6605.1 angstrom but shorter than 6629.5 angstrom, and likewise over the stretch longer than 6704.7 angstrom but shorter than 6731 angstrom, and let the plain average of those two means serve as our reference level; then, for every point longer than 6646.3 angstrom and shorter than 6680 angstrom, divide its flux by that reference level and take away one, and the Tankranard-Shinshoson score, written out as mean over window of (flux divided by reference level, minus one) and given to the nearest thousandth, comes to 0.016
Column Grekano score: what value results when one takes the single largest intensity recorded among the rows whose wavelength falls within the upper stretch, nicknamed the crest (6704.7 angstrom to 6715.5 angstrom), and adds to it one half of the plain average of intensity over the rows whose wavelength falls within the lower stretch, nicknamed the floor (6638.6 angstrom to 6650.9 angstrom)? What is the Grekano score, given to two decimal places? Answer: 2.51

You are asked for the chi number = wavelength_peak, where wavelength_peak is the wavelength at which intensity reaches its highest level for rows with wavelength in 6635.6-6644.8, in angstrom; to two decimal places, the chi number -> 6636.35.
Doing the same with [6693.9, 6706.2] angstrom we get 6705.47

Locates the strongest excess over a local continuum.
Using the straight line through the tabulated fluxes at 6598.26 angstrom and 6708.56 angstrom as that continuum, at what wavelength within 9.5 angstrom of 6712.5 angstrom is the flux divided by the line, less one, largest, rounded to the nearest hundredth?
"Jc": 6708.56 angstrom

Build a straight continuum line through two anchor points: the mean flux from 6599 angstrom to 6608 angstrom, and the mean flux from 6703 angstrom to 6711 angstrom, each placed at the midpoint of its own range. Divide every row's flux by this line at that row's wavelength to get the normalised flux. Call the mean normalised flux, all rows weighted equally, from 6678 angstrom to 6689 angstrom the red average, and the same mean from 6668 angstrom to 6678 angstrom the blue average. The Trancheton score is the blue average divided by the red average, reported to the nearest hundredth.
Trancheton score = 1.04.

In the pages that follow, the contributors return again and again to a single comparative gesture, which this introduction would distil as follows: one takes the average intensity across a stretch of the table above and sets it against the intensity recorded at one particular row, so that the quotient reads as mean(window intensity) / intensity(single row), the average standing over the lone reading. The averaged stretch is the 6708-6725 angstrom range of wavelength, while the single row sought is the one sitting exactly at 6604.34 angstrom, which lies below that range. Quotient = 1.07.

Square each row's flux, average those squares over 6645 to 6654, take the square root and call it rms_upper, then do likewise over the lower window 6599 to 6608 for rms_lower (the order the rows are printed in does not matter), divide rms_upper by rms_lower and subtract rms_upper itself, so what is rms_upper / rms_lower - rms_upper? -0.643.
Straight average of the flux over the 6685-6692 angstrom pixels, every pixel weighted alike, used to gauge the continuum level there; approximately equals 1.56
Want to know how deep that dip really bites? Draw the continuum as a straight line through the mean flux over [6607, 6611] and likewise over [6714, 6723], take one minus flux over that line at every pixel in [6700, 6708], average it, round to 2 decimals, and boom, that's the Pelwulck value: 0.05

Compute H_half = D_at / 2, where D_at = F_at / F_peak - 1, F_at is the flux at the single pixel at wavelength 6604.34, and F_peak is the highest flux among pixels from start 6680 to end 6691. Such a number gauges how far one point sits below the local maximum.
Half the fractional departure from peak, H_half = -0.060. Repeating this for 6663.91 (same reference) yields -0.021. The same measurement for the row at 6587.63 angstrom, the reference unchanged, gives -0.030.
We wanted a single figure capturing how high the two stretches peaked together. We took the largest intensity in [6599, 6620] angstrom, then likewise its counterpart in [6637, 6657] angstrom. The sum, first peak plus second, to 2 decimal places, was 3.52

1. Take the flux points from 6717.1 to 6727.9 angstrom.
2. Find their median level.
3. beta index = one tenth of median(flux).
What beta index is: 0.163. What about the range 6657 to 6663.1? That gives 0.169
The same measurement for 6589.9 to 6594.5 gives 0.153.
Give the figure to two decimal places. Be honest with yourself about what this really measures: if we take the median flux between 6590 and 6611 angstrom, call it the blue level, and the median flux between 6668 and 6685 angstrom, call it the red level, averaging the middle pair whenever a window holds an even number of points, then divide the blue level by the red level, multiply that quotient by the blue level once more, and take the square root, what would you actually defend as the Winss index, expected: 1.27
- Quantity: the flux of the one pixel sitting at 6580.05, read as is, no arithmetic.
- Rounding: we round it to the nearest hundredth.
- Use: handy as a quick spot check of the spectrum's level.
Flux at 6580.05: 1.61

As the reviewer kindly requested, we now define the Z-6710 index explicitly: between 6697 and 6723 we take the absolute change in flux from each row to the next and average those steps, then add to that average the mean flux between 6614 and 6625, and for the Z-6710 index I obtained 1.701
